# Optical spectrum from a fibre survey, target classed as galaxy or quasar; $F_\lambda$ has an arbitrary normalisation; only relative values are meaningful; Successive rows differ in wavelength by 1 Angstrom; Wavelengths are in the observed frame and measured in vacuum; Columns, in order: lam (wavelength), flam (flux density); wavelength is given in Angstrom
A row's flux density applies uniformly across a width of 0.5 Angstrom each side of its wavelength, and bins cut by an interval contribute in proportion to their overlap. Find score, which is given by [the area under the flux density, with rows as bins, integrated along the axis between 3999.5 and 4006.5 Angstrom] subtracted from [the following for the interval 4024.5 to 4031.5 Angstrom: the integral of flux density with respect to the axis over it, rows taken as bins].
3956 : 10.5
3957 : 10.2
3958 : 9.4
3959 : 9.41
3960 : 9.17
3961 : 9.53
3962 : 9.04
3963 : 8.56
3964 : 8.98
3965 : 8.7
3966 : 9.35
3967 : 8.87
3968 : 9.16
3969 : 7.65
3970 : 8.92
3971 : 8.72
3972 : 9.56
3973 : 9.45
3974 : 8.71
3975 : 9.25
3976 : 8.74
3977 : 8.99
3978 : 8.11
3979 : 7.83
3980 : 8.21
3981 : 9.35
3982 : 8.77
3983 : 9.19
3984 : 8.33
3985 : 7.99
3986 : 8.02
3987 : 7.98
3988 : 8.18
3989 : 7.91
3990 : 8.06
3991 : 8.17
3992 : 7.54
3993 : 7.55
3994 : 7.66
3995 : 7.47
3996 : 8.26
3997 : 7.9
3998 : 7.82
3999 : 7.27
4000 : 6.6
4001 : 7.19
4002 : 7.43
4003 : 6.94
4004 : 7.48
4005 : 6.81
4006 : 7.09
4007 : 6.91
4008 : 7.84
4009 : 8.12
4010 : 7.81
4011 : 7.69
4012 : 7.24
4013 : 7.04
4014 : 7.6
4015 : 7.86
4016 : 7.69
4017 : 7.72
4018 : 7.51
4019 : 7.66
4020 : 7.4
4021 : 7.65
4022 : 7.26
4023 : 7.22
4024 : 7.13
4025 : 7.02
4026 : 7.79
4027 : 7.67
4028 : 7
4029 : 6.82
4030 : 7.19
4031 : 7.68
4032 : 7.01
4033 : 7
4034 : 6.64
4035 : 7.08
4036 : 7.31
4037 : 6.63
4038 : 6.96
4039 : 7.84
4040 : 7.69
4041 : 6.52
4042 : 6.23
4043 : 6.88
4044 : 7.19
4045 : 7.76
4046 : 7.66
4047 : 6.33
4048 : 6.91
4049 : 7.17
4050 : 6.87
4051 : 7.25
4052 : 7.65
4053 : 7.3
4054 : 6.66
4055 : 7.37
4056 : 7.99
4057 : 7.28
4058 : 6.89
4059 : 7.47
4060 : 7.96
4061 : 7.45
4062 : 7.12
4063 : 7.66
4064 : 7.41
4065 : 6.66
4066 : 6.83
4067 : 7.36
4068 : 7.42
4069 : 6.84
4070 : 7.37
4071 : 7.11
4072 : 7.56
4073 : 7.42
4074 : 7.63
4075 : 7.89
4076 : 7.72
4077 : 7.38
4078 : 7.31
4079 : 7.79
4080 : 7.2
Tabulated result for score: 2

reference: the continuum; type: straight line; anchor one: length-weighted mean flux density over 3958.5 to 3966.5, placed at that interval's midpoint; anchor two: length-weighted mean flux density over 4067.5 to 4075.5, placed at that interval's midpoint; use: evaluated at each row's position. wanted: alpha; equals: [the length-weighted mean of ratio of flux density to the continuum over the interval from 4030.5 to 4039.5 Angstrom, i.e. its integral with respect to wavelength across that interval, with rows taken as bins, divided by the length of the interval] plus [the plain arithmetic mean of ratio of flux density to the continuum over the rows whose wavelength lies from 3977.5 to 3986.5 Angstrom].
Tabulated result 1.85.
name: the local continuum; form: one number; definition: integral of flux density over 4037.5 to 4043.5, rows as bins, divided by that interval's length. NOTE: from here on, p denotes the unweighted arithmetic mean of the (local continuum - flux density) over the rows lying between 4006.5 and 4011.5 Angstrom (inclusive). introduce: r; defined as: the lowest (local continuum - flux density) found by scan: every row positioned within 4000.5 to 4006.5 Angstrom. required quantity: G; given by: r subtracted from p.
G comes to -0.2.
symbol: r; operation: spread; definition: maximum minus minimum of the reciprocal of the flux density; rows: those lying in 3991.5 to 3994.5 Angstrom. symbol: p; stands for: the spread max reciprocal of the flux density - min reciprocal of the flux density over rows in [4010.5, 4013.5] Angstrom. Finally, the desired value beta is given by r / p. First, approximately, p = 0.012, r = 0.0021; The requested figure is 0.2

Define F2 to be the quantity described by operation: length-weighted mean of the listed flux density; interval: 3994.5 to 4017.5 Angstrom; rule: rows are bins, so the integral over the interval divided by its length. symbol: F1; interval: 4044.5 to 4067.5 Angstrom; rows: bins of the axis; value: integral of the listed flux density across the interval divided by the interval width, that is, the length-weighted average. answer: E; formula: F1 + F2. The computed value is 14.7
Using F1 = 7.3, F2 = 7.47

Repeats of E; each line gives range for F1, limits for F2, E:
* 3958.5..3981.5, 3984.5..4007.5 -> 16.5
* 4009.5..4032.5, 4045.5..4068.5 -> 14.7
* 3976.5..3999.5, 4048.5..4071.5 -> 15.4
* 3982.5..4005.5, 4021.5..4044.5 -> 14.8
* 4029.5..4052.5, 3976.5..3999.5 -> 15.2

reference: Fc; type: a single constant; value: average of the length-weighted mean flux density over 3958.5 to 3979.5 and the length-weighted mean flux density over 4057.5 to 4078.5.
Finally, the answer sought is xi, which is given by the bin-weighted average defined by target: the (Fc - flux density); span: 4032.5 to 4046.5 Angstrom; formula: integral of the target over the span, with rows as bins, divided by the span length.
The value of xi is 1.02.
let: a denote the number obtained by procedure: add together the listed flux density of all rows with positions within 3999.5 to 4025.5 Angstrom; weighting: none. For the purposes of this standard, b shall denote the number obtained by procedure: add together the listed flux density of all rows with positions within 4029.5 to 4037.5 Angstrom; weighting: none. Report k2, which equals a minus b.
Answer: 135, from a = 192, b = 57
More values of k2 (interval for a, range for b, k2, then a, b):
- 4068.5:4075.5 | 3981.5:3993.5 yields -46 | 52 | 98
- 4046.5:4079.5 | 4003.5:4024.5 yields 84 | 241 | 157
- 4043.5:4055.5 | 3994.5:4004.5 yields 12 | 86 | 74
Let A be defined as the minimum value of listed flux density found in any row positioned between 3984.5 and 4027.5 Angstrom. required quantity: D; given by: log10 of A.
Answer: 0.82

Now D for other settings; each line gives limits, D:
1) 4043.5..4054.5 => 0.80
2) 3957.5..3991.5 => 0.88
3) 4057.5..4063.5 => 0.84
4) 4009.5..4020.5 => 0.85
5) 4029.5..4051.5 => 0.79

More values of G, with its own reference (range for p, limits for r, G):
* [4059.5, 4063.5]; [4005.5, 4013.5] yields 0.6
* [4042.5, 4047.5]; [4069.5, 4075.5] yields 0.7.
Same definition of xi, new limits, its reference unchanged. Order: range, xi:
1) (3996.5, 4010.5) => 0.75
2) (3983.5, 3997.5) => 0.19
